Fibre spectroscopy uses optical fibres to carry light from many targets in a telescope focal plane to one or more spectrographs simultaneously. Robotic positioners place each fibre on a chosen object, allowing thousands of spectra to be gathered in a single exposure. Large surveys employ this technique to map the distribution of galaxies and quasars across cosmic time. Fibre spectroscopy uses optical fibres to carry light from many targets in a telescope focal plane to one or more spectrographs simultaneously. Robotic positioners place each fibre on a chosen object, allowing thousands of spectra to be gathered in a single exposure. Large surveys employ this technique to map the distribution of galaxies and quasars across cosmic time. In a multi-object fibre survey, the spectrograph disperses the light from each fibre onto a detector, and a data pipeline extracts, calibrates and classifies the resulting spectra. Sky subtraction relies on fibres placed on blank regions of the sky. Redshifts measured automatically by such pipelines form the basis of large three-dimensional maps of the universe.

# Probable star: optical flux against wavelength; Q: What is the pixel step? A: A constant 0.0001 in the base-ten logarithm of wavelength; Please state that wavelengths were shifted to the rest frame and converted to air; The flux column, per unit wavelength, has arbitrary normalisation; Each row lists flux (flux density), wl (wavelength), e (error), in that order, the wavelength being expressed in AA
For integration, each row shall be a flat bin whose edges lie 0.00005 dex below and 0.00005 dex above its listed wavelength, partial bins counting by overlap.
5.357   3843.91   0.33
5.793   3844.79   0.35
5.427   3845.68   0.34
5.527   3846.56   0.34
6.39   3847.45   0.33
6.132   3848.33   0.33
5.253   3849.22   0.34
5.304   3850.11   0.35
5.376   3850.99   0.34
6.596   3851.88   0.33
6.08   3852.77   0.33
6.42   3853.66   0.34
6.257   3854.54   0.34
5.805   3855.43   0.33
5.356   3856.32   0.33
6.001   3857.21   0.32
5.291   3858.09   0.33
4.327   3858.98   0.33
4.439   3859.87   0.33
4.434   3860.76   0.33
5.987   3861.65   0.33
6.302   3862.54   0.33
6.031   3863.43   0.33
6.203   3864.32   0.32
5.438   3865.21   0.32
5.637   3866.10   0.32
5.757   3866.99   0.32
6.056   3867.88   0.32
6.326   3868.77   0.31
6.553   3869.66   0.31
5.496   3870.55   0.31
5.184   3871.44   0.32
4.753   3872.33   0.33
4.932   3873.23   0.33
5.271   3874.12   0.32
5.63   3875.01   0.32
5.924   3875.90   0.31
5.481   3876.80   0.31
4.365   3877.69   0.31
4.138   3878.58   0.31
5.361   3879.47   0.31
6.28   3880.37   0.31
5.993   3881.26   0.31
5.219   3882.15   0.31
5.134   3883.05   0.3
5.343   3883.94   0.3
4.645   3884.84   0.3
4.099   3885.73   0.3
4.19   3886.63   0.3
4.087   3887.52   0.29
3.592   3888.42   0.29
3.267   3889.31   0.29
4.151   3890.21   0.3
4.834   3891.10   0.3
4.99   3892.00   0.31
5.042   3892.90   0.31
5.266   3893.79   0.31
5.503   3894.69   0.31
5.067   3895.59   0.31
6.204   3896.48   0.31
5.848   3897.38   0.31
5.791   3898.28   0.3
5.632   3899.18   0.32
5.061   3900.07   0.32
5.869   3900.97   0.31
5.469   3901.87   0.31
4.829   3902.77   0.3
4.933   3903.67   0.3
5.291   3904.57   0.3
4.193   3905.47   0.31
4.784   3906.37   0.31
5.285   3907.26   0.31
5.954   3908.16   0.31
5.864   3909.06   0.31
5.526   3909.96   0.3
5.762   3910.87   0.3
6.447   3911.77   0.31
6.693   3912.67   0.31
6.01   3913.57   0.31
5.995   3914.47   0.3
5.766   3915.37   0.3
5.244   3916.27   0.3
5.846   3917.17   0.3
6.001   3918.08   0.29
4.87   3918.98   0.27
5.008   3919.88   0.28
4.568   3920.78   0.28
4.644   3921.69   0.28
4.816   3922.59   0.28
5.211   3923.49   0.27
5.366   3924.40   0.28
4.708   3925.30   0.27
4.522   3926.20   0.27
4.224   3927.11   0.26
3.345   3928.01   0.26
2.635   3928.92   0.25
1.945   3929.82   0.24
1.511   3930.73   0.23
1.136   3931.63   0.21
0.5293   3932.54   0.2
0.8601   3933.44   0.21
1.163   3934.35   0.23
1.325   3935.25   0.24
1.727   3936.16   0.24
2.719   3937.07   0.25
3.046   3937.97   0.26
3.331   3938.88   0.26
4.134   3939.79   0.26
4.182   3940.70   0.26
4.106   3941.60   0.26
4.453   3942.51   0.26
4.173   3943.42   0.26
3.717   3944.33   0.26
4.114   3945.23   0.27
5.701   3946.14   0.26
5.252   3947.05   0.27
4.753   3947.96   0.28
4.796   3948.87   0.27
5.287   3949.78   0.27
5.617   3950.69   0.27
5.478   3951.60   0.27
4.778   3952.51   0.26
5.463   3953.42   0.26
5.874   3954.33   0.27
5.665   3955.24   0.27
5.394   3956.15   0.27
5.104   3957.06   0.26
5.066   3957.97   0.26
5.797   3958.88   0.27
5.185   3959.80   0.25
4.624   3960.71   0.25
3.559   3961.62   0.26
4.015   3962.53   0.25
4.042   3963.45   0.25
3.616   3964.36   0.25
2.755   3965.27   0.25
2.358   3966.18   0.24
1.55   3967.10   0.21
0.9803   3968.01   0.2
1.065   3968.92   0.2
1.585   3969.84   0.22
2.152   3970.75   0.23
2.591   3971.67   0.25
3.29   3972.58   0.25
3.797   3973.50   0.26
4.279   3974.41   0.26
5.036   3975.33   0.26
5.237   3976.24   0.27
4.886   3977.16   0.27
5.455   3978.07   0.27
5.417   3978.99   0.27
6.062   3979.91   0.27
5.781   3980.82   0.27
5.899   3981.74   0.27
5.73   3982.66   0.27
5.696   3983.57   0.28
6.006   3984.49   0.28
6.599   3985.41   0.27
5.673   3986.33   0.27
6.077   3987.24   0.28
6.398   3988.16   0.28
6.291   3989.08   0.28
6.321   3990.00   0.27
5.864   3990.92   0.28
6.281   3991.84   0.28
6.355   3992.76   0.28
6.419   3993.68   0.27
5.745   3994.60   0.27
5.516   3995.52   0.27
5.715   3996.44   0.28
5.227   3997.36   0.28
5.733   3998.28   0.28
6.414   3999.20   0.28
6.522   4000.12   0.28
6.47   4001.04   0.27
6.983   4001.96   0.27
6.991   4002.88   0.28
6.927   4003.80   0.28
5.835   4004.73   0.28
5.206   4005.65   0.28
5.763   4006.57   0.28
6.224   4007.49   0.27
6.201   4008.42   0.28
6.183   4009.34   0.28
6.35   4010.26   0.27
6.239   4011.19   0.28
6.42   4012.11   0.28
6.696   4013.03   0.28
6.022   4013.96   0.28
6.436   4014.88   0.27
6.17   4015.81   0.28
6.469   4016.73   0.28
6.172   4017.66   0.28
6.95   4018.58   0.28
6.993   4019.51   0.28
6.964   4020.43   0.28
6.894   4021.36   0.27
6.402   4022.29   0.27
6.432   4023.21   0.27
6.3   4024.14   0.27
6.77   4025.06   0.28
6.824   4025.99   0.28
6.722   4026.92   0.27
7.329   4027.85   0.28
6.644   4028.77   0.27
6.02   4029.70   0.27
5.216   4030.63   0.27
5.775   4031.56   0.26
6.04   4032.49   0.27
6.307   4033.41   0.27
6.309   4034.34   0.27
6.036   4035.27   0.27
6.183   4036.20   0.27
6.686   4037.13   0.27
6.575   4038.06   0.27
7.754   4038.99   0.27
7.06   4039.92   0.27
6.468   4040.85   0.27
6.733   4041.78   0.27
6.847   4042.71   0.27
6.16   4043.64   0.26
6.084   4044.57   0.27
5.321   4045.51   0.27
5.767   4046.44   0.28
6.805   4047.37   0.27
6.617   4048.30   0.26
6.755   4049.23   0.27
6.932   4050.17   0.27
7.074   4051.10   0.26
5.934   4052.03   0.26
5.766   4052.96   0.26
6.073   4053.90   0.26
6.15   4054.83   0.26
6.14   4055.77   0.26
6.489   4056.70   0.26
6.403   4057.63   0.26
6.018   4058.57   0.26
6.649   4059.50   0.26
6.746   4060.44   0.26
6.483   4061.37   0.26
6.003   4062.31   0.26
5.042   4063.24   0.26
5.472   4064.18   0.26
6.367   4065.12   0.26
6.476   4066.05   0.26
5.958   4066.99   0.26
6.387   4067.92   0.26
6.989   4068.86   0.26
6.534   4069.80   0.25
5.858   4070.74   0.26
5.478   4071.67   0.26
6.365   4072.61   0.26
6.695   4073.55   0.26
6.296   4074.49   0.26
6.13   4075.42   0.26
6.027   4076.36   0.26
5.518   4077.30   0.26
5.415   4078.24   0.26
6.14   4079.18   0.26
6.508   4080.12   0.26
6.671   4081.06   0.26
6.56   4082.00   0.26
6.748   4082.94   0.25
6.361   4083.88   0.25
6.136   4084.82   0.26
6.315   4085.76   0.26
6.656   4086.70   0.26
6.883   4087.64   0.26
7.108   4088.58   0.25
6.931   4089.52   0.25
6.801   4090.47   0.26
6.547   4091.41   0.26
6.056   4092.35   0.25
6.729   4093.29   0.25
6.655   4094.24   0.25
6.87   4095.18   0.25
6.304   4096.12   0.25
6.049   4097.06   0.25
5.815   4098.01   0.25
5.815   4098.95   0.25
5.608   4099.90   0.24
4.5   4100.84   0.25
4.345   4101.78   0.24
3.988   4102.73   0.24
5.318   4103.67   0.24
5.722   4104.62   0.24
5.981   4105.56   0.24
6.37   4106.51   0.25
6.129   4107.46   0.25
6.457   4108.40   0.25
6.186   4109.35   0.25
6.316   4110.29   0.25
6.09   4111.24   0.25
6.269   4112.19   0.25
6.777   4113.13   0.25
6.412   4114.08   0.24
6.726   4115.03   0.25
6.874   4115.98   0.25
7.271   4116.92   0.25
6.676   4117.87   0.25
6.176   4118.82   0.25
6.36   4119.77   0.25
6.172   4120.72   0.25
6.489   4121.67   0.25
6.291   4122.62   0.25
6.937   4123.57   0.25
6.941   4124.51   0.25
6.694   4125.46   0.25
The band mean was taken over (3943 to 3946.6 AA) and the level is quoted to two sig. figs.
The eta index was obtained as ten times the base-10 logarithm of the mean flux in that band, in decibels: 6.5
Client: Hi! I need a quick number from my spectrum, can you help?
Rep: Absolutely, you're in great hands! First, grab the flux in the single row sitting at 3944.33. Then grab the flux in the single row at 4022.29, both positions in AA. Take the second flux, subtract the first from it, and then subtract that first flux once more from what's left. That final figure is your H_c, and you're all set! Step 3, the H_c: -1.0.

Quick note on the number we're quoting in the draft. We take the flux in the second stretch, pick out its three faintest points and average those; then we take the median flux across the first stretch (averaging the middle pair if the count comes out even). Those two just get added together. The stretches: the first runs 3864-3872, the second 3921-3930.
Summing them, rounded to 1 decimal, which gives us 8.4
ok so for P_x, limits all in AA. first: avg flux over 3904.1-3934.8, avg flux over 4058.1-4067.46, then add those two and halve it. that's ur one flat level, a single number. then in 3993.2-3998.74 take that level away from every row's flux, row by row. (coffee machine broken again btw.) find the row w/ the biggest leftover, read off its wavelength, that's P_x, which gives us 3993.68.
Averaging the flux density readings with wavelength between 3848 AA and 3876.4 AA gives 5.6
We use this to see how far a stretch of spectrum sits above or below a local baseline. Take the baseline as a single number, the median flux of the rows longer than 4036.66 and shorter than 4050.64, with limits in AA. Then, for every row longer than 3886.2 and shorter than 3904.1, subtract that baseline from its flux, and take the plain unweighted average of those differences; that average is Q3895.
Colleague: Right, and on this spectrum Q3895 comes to -1.7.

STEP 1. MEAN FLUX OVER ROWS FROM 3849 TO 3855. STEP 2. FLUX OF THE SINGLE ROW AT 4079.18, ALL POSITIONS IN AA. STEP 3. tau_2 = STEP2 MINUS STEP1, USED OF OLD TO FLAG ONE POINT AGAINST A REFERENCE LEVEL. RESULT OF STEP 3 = 0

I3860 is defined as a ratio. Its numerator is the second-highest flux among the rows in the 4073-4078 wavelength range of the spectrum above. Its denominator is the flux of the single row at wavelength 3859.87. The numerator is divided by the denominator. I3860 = 1.4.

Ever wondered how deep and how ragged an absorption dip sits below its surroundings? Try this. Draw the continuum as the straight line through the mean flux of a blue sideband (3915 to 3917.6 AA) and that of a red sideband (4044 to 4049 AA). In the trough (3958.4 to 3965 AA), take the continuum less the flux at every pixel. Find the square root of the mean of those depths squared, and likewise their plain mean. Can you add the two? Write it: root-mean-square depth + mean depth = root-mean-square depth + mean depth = 3.0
